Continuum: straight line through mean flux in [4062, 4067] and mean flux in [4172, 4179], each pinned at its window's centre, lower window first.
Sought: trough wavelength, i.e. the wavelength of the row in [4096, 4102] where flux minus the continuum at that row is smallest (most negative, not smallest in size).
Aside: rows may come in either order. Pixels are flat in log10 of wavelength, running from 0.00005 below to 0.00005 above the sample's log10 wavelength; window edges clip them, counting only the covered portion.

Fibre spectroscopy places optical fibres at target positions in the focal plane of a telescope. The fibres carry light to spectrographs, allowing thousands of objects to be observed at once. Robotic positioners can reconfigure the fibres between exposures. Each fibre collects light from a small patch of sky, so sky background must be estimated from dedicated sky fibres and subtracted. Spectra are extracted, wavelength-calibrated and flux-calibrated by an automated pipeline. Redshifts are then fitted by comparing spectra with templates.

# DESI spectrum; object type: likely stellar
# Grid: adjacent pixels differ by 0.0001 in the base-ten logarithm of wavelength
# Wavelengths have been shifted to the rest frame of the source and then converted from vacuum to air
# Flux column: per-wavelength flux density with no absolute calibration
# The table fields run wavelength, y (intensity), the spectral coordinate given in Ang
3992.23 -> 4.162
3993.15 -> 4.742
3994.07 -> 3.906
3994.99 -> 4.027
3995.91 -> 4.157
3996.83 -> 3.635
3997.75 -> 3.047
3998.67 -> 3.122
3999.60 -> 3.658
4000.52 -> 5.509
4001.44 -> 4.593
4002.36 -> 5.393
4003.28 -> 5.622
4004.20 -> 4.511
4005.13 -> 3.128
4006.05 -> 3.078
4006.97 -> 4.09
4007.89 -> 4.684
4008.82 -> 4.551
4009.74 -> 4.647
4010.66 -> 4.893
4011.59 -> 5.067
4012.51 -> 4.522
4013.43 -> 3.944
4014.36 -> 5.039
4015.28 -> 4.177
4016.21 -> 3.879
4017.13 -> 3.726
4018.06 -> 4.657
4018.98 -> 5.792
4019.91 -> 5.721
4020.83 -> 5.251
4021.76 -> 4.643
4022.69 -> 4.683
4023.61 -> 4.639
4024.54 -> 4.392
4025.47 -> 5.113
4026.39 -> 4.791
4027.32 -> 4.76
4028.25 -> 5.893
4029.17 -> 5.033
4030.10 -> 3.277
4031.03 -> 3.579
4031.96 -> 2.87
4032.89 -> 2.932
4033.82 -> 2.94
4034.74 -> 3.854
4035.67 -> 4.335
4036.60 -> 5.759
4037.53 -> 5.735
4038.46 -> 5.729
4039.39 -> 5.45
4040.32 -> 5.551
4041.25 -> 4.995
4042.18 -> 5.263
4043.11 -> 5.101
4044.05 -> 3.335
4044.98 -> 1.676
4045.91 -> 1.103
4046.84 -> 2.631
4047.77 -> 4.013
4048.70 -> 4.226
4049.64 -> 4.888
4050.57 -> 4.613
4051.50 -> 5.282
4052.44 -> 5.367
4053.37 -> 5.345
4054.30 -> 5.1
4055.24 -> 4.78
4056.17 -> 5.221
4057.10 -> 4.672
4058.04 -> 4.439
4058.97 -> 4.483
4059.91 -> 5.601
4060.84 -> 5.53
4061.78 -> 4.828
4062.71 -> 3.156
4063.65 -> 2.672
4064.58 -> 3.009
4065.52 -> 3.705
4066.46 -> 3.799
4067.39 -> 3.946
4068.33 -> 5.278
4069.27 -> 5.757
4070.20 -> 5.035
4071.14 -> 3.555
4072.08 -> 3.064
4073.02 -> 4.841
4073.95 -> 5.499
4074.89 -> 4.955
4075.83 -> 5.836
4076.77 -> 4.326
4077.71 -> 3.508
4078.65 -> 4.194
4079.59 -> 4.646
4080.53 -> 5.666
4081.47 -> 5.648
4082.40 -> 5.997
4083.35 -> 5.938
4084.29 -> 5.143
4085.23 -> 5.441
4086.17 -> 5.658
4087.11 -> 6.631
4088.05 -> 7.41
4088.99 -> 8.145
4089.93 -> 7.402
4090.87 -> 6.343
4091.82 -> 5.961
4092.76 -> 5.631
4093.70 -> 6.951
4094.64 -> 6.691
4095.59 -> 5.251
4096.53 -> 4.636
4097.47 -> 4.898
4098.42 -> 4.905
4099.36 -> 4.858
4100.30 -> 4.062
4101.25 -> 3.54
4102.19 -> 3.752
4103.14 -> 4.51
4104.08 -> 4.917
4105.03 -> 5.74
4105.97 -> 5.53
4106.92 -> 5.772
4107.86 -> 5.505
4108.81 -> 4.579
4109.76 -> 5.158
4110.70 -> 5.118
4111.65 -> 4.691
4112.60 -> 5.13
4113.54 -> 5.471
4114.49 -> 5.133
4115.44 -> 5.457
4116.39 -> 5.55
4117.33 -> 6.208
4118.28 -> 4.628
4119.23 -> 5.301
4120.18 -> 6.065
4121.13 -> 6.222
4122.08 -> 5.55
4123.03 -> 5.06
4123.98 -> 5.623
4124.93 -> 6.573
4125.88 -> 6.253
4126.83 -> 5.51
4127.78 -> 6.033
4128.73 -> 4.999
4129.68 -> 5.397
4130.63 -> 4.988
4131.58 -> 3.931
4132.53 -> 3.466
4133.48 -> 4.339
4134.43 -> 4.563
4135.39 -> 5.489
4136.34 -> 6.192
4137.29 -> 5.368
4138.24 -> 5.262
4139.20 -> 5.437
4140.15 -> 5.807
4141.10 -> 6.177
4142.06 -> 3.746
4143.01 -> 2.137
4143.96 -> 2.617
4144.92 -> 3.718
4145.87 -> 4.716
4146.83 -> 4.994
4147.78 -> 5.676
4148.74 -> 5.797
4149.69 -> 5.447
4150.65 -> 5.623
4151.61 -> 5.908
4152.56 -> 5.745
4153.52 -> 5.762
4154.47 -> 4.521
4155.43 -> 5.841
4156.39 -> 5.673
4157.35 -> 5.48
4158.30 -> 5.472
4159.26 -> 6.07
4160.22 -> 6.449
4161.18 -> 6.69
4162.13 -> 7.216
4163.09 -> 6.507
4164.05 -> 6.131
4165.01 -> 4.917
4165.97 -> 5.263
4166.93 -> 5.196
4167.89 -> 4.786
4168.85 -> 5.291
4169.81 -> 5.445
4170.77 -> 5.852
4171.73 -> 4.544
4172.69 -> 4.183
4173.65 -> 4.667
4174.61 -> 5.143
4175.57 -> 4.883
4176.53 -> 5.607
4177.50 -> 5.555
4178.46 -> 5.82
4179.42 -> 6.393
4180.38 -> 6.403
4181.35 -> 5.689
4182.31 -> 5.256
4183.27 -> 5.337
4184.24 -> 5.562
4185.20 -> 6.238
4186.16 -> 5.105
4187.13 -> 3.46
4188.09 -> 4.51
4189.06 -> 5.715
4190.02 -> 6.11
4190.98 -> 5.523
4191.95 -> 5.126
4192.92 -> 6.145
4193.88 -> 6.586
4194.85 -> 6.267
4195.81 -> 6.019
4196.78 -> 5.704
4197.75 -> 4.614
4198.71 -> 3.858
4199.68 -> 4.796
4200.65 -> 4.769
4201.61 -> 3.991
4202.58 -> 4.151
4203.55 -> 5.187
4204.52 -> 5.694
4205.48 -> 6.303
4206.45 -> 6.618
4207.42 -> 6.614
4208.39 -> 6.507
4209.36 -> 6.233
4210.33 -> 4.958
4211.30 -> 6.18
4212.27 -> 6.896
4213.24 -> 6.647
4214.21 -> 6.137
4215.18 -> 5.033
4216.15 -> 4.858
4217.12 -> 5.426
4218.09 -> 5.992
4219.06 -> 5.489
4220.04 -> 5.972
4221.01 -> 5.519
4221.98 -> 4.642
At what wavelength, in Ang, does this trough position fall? 4101.25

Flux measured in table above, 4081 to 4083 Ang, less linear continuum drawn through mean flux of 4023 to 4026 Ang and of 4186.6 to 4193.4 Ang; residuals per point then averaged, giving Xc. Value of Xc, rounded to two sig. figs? 0.93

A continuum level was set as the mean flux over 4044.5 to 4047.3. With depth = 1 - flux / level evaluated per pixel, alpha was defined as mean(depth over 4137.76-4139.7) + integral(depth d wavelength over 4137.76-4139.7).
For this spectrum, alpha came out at -5.7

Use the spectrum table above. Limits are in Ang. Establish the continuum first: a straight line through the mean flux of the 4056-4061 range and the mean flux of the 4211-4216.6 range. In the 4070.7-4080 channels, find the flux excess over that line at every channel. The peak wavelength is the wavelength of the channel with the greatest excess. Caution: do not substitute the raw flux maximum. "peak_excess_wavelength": 4075.83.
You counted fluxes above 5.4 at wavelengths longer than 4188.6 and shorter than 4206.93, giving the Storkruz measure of 11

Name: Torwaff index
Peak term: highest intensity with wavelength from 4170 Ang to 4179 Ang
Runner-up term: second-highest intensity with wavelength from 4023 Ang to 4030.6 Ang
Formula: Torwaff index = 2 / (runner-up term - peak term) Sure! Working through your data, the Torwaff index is -2.7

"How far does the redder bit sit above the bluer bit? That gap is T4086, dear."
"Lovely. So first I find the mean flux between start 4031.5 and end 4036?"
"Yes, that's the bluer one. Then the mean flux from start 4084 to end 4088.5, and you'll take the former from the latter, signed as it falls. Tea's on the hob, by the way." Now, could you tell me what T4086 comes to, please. 2.7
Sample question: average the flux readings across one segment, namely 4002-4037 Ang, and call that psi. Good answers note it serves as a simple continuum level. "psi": 4.5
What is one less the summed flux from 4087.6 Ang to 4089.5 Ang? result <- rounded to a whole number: -15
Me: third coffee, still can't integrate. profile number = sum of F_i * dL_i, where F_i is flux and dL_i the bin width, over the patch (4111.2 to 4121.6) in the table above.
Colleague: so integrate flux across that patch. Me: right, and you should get 57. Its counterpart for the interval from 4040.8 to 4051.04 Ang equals 39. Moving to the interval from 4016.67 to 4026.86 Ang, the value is 49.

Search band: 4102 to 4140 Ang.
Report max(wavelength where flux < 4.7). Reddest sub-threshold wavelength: 4134.43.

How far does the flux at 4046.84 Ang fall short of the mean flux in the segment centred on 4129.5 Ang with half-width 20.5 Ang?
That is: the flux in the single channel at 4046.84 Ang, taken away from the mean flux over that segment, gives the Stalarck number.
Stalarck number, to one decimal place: 2.5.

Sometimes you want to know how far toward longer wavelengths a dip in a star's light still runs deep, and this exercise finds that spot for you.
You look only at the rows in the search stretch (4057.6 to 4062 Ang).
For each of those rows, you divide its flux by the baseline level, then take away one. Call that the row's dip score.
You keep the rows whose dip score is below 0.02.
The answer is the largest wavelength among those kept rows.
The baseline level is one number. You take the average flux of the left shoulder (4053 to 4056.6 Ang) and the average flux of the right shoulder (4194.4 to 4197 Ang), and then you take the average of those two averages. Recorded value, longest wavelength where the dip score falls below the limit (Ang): 4061.78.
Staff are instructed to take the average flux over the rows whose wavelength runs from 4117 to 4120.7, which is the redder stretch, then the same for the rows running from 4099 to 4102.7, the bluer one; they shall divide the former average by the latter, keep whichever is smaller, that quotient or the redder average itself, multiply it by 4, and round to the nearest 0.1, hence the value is 5.5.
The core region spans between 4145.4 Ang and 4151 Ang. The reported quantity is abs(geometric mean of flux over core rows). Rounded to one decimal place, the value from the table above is 5.4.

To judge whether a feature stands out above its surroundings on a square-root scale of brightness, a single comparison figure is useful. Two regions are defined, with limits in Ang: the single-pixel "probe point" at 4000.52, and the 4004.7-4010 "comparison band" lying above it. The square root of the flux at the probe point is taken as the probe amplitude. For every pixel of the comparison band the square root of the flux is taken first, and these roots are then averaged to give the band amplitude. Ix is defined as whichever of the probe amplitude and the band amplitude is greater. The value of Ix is 2.35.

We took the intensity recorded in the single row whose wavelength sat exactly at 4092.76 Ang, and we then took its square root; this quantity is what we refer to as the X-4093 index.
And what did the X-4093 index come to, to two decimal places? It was 2.37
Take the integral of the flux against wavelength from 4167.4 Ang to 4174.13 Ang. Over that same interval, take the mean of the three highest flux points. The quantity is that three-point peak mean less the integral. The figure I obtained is -27.9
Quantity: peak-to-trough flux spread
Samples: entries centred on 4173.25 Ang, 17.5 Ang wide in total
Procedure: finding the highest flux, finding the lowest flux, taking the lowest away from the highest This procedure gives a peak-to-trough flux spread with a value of 2.2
